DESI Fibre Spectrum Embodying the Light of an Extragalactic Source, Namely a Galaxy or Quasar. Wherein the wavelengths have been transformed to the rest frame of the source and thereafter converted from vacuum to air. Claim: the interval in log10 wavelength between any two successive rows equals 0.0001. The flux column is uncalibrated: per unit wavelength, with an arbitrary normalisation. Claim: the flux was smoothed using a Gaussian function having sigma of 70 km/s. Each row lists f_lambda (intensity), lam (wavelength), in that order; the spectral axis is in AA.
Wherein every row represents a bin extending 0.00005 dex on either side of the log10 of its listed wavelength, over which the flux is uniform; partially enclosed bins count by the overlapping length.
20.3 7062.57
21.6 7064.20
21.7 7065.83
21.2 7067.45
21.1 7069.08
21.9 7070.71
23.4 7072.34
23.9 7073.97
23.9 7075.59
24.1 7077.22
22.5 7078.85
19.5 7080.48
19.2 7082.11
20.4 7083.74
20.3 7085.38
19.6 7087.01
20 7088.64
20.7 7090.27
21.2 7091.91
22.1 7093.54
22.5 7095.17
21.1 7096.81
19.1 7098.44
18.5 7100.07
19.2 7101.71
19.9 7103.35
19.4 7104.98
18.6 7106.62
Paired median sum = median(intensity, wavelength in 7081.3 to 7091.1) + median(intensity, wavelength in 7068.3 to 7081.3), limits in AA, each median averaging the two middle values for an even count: 43.1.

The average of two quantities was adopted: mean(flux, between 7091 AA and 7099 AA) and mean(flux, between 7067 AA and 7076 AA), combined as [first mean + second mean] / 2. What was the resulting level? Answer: 21.9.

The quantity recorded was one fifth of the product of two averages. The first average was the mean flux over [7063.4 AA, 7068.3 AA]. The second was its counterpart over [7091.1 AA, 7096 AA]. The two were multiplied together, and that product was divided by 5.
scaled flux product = 94.3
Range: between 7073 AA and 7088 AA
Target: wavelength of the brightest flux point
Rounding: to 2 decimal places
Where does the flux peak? 7077.22 AA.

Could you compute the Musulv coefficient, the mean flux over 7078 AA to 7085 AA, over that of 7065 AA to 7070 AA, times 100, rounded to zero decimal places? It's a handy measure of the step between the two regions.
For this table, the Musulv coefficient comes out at 96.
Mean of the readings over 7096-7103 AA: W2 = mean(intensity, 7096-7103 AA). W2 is 19.5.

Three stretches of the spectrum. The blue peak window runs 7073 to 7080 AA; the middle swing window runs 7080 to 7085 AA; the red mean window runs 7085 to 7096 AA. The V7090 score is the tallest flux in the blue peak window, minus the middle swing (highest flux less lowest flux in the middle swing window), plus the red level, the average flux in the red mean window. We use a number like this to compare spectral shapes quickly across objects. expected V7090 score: 43.8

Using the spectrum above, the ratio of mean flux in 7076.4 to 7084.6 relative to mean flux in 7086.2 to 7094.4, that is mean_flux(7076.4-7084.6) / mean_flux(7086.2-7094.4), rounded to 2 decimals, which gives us 1.02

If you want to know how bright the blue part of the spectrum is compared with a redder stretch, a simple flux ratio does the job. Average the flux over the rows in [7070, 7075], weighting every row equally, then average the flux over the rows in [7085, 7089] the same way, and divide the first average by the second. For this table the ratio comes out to 1.16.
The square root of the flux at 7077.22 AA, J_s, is 4.9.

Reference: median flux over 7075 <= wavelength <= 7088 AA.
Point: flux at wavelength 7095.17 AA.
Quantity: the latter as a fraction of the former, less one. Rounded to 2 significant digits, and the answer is 0.11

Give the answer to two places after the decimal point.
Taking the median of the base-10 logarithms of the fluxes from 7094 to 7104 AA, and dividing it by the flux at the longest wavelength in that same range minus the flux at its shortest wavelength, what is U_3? -0.50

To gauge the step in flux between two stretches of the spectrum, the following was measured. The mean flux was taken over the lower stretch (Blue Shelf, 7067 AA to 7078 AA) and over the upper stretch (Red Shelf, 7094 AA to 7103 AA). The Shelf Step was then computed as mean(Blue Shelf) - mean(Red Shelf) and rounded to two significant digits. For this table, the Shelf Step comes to 2.7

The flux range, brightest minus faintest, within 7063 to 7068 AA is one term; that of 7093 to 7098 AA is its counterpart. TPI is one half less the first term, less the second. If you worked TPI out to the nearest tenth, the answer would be -1.4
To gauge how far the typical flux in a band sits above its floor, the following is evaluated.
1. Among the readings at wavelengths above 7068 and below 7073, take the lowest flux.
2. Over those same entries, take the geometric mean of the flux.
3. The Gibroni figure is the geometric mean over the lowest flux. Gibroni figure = 1.05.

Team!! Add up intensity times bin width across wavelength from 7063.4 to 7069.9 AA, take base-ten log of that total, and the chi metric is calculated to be 2.14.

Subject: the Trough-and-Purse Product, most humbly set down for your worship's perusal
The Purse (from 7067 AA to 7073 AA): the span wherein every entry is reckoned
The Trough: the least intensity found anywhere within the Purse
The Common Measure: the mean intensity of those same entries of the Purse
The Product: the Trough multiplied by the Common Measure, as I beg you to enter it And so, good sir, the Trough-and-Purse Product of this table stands 462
